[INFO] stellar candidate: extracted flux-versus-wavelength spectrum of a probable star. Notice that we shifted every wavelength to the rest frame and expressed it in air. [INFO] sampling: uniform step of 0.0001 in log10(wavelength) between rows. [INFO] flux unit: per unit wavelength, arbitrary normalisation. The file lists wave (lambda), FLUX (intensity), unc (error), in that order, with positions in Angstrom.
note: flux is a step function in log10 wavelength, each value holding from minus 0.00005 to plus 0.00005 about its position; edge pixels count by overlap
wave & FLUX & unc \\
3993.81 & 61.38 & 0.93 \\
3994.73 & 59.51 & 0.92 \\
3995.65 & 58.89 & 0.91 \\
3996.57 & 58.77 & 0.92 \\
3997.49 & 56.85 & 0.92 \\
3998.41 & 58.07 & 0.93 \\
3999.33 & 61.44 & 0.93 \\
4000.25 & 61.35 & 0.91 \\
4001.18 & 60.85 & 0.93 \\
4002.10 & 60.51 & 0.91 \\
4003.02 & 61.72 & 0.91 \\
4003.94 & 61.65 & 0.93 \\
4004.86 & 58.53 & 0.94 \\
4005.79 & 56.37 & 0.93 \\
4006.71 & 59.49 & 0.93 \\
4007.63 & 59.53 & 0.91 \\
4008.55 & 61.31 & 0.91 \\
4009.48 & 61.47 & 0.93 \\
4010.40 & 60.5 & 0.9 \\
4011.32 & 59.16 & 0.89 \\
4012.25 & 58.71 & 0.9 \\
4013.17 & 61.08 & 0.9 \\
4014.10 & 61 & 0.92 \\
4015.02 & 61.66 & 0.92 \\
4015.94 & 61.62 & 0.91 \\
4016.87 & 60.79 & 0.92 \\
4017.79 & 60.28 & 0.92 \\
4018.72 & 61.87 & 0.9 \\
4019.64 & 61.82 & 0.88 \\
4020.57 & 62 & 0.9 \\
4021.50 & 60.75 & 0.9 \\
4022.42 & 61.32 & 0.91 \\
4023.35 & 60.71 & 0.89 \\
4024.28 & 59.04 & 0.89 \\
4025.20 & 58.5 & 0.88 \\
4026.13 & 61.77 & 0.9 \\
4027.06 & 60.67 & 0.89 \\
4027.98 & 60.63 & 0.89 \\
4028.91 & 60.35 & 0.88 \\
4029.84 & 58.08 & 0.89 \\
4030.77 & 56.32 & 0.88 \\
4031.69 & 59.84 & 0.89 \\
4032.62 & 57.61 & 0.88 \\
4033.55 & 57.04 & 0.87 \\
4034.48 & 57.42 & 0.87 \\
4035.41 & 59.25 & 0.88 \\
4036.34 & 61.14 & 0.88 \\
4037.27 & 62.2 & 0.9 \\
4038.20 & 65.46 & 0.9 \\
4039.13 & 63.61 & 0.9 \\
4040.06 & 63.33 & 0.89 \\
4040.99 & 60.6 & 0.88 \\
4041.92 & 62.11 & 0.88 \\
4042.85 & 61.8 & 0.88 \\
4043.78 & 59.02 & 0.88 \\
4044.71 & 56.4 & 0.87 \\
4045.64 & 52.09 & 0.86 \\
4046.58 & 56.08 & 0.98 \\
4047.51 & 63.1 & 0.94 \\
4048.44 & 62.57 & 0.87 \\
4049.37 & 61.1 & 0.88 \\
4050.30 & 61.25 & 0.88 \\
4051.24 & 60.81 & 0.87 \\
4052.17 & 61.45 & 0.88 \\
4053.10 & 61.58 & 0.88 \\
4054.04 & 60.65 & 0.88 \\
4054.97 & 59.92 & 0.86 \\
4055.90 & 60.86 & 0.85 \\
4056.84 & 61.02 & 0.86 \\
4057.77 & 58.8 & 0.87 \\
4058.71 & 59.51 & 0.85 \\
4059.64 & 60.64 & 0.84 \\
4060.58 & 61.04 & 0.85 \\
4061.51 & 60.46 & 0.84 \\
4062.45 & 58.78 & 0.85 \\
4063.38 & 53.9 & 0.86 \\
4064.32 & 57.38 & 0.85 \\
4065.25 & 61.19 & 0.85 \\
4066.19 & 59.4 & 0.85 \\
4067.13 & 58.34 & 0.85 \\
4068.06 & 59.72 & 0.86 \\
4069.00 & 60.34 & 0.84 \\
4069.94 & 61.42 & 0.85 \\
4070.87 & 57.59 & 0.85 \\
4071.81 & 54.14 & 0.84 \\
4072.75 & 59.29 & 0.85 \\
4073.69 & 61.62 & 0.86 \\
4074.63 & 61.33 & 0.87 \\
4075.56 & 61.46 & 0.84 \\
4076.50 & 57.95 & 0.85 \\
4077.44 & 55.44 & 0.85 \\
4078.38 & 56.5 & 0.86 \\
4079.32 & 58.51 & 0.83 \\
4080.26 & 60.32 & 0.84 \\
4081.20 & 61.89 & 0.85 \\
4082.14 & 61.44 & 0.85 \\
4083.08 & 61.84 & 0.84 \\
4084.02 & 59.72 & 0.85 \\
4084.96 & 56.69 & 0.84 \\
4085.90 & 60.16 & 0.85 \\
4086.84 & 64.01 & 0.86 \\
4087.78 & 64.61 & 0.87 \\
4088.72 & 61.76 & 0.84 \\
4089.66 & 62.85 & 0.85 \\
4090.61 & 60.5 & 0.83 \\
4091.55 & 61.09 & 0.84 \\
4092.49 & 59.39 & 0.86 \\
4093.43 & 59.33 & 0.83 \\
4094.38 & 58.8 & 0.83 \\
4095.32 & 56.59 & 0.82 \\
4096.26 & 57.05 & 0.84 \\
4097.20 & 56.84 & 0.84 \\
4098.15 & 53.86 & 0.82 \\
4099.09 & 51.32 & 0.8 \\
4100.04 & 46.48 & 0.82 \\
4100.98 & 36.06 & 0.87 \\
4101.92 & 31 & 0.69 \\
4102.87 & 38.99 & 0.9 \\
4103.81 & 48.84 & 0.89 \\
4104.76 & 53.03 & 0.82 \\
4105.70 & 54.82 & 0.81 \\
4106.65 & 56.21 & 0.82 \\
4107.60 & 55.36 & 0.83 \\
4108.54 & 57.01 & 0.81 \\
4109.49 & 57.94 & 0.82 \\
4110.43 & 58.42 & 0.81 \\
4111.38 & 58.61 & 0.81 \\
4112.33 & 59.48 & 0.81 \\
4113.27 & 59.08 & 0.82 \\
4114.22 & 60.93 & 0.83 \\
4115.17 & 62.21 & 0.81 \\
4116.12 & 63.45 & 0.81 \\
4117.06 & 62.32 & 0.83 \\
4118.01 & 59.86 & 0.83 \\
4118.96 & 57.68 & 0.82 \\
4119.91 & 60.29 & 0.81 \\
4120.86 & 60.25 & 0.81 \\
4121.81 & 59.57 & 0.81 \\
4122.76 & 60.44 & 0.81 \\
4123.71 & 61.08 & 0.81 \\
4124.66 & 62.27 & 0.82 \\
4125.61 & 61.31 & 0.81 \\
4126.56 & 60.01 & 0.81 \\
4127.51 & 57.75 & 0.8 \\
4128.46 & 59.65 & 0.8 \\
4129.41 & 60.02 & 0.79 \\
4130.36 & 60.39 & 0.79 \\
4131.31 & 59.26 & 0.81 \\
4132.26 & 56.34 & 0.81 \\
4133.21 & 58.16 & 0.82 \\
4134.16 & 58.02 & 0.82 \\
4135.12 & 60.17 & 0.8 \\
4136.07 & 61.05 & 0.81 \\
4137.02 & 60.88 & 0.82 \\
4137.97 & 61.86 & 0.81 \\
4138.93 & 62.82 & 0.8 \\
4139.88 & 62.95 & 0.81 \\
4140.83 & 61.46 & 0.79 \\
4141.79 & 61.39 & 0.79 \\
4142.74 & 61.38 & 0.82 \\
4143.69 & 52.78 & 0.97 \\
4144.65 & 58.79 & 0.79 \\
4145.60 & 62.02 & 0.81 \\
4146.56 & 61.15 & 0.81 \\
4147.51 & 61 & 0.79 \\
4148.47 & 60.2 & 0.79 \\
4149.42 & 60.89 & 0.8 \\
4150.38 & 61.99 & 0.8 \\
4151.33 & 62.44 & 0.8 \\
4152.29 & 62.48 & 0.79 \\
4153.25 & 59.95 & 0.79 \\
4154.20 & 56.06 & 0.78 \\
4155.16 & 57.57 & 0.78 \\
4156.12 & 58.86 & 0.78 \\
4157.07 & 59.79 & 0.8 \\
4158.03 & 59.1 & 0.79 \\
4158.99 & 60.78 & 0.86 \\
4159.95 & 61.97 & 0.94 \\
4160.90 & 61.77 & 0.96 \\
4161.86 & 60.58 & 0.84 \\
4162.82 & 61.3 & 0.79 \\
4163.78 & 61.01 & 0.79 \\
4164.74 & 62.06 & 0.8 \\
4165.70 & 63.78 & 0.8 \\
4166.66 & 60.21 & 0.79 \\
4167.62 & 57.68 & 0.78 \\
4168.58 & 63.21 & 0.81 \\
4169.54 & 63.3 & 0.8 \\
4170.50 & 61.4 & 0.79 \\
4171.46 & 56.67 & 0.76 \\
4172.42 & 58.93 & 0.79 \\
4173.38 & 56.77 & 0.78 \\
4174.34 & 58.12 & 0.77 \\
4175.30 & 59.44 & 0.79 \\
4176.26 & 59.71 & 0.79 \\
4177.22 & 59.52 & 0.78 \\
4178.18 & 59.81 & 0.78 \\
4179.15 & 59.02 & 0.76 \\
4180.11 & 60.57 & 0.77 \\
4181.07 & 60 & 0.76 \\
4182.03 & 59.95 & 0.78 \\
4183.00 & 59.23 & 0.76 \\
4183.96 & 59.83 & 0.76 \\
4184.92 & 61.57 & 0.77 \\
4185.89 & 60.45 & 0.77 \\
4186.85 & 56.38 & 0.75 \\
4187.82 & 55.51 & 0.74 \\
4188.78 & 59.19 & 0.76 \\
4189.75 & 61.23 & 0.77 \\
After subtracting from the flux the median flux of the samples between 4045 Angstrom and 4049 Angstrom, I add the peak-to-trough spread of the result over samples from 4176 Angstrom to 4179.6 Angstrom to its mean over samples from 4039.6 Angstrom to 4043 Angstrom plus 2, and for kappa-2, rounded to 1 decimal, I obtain 5.4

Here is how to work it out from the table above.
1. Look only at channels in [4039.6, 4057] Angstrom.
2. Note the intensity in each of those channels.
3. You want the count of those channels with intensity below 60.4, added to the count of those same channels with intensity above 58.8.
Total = 21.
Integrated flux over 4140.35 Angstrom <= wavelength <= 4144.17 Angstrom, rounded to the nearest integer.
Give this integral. 226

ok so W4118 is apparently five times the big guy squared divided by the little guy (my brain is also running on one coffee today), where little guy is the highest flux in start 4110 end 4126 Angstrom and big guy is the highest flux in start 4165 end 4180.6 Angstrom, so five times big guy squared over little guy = 321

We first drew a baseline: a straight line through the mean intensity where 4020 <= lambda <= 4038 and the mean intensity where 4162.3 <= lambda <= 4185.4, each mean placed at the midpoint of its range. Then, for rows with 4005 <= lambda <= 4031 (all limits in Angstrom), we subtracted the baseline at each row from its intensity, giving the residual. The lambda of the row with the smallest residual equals 4030.77 Angstrom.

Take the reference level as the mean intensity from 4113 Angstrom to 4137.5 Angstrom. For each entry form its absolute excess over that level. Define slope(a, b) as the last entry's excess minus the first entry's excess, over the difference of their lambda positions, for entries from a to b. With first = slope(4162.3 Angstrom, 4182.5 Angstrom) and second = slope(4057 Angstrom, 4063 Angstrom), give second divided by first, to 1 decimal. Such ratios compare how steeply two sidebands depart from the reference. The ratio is -0.1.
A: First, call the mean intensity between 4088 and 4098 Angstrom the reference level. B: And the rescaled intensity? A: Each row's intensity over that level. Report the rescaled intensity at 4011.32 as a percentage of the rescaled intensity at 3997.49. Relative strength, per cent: 104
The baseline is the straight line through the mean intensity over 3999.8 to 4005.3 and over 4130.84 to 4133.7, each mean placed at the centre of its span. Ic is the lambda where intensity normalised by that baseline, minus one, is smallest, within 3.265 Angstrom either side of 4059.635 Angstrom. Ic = 4057.77 Angstrom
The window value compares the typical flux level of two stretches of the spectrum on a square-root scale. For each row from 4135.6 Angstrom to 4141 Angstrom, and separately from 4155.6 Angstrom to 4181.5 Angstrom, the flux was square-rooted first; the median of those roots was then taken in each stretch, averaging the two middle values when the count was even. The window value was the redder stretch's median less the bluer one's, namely -0.11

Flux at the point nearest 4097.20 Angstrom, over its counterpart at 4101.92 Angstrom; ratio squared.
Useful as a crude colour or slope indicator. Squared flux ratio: 3.36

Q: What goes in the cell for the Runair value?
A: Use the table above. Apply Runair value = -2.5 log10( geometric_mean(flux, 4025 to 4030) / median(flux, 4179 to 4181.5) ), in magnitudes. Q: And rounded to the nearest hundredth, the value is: 0.00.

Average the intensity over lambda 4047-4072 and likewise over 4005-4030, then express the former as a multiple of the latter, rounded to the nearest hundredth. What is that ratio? 0.99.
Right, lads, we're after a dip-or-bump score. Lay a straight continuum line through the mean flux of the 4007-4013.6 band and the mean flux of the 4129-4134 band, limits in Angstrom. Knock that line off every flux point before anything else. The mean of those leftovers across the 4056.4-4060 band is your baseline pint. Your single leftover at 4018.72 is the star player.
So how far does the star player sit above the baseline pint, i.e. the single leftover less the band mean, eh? 1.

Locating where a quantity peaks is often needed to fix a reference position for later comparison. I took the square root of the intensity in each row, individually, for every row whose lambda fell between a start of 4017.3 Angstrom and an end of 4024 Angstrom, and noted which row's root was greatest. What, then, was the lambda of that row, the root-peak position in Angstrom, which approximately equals 4020.57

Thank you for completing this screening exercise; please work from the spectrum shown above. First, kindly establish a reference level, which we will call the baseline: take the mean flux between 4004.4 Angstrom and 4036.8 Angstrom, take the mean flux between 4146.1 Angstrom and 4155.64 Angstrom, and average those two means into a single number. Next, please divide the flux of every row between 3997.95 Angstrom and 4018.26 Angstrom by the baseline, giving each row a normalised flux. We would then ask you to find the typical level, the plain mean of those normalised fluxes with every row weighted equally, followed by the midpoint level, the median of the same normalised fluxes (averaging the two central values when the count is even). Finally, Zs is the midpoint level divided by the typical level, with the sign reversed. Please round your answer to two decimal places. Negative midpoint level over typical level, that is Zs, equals -1.01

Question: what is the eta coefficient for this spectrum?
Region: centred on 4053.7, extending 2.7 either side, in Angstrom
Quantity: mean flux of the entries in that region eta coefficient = 60.9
